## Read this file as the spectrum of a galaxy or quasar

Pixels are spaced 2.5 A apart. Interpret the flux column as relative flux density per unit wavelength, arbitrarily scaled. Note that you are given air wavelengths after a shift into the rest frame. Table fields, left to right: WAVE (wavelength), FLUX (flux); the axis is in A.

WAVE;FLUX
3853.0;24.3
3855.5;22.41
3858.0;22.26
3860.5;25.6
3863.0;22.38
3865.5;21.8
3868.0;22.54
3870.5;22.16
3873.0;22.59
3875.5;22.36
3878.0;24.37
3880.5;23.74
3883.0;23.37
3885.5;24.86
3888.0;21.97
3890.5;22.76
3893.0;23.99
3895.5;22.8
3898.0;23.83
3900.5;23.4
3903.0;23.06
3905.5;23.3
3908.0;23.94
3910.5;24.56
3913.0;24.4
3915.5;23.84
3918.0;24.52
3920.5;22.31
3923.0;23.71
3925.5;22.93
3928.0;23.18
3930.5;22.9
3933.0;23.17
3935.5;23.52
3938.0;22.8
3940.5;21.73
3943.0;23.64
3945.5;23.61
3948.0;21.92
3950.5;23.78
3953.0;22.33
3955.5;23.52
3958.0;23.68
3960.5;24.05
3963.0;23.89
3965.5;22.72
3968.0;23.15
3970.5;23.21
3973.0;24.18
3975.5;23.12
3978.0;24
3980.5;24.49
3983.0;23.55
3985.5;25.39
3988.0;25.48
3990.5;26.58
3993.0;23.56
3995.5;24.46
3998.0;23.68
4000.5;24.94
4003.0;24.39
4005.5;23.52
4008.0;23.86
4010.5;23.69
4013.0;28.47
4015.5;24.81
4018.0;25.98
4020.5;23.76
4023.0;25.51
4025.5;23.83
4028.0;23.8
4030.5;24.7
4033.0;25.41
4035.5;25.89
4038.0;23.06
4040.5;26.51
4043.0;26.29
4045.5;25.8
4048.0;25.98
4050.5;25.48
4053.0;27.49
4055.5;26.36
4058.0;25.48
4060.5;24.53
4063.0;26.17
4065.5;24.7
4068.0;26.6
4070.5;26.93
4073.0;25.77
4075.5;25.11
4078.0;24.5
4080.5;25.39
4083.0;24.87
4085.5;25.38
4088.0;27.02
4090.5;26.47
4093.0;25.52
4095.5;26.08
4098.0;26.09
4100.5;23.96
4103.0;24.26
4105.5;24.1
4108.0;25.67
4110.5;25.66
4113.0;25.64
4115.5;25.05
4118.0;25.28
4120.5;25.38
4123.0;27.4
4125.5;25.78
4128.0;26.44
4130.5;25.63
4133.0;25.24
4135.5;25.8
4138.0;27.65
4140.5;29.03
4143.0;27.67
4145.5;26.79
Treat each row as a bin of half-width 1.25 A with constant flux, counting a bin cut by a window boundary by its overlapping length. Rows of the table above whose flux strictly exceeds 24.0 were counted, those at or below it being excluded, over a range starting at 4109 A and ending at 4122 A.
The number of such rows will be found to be 5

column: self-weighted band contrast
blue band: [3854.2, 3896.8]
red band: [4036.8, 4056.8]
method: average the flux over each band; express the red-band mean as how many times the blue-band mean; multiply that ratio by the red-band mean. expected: 29.0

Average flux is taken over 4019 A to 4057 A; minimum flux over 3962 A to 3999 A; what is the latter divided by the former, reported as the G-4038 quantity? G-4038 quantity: 0.897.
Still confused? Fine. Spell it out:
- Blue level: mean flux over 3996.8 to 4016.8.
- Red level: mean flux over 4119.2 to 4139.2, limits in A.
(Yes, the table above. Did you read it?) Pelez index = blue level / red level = 0.94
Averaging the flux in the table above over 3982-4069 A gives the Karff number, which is 25.1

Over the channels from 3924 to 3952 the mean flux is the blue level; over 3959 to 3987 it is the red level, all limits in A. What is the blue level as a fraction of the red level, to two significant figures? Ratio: 0.97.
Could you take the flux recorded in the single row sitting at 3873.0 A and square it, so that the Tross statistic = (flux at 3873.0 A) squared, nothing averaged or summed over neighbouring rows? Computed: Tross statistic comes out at 510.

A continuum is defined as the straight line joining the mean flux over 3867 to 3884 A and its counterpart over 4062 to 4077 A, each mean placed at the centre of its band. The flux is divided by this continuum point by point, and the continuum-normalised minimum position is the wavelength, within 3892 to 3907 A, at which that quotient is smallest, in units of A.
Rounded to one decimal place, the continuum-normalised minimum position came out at 3895.5 A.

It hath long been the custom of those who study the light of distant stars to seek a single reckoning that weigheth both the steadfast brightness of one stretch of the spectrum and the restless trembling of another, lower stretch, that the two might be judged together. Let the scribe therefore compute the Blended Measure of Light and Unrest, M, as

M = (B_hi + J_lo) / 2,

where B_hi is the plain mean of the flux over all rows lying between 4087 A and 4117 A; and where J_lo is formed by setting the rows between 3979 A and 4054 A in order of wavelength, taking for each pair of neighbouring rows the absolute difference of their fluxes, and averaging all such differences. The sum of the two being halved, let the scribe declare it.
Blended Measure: 13.4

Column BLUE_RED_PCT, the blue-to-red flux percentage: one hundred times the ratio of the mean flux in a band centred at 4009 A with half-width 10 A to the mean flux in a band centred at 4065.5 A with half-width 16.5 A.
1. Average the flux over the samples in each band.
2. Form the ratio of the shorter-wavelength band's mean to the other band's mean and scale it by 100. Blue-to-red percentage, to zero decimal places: 97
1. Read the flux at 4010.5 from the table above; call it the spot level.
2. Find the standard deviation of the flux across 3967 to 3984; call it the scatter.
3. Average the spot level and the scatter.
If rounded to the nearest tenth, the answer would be 12.1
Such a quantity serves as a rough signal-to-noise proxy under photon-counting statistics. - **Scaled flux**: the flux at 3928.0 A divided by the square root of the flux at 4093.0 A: 4.59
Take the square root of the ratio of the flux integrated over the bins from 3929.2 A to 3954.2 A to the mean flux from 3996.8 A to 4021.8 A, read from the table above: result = 4.82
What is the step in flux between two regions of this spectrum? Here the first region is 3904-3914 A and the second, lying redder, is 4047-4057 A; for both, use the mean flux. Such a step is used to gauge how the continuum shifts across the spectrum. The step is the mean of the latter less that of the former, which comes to 2.3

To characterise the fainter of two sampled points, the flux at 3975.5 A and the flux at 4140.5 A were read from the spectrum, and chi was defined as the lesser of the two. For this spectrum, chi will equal 23.1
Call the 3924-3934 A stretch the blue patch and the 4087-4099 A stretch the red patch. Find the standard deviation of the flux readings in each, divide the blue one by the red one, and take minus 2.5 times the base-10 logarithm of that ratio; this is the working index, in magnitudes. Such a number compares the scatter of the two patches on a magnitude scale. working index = 1.4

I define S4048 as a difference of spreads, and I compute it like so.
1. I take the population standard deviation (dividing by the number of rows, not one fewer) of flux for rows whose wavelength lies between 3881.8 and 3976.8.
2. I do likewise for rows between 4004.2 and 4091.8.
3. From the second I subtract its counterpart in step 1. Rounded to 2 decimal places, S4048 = 0.48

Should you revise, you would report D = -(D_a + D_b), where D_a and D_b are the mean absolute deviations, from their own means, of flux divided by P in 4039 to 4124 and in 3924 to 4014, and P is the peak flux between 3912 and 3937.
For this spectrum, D -0.062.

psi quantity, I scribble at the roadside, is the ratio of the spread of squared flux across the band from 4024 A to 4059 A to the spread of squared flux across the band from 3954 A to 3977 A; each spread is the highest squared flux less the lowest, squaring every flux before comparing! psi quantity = 3.3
